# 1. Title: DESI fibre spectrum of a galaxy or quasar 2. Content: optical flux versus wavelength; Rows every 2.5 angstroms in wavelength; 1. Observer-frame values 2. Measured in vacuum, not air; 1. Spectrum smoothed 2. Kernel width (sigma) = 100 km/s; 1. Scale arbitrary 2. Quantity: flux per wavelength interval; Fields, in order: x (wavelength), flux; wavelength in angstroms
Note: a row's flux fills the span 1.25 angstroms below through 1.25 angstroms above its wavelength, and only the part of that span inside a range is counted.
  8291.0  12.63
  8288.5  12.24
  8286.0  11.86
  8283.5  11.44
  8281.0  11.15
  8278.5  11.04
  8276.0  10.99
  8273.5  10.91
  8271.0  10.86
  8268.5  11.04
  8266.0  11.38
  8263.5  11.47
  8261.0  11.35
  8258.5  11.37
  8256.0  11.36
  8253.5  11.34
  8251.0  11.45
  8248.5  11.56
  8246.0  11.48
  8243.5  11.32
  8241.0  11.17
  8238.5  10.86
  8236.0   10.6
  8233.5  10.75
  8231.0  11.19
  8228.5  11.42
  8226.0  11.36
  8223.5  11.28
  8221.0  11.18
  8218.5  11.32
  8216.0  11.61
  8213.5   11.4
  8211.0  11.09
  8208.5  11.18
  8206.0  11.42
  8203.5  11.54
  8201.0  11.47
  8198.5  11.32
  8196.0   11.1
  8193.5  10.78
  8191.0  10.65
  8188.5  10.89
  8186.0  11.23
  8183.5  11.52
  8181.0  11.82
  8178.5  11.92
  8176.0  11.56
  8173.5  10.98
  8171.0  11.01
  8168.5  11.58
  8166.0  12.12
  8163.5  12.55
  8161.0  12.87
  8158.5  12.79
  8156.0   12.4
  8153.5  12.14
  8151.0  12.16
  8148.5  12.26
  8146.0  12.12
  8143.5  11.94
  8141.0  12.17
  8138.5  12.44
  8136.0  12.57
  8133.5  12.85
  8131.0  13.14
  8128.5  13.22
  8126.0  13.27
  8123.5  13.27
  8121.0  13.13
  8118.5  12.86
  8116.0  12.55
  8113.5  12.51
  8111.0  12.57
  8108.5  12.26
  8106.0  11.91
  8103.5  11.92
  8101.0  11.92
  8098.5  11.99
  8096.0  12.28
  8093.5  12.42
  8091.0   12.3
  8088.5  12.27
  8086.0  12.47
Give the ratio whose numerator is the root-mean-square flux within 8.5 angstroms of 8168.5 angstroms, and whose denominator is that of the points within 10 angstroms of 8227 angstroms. 1.06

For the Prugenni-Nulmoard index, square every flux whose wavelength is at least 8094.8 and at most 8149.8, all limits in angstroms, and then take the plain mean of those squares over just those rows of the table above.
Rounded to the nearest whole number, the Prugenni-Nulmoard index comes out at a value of 157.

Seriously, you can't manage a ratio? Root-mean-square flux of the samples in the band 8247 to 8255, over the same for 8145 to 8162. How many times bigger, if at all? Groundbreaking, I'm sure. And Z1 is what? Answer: 0.92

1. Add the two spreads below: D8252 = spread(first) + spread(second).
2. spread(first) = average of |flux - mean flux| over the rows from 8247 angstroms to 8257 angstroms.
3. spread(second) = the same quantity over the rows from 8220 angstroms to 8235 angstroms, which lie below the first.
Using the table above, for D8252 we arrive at 0.23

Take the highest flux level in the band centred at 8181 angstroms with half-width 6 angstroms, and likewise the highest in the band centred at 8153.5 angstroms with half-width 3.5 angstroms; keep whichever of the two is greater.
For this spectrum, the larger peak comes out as 12.40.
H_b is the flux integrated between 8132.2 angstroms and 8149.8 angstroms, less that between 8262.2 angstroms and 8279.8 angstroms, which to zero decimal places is 22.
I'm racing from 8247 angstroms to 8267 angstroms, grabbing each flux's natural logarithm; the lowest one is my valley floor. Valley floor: 2.43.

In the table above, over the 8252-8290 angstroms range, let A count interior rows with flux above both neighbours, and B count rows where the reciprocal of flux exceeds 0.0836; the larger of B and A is 14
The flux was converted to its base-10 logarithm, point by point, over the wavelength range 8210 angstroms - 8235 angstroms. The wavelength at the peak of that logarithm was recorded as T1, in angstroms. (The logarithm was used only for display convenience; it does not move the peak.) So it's 8216.0 angstroms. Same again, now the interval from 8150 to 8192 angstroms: 8161.0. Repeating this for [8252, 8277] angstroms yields 8263.5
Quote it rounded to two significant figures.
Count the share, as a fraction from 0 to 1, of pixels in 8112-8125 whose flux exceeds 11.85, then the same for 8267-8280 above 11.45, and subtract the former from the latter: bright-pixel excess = -1.0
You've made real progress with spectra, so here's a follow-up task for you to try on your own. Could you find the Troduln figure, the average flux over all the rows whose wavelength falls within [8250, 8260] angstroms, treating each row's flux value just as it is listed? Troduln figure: 11.4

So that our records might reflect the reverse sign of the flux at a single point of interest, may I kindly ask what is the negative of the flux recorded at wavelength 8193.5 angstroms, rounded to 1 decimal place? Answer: -10.8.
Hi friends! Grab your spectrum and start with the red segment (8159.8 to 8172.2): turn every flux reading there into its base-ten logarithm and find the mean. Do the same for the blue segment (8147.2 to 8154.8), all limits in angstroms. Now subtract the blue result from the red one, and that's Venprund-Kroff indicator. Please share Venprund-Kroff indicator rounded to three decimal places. -0.006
